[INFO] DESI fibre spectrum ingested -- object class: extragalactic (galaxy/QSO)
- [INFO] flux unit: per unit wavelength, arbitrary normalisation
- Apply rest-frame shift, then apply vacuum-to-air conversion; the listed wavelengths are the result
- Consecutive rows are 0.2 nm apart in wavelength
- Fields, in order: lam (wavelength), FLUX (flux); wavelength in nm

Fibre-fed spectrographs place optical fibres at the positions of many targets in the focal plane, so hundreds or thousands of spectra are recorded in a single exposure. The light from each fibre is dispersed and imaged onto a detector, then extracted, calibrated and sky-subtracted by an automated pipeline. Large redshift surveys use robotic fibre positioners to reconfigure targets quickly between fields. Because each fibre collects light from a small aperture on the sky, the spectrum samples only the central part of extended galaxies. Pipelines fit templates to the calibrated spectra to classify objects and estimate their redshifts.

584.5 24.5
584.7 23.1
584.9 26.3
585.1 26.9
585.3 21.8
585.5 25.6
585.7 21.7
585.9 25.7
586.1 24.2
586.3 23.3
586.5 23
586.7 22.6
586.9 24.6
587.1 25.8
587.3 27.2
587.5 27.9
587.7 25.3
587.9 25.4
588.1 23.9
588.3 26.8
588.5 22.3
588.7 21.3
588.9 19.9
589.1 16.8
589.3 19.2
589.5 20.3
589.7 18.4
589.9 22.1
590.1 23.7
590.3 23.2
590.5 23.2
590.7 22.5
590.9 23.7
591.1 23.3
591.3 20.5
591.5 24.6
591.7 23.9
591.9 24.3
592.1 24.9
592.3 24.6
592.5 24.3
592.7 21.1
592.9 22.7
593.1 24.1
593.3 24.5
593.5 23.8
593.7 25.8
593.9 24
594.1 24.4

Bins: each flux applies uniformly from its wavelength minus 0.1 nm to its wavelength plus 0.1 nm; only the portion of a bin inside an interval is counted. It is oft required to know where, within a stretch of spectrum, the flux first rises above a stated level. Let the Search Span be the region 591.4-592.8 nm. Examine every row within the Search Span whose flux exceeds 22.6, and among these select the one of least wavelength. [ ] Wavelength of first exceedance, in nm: 591.5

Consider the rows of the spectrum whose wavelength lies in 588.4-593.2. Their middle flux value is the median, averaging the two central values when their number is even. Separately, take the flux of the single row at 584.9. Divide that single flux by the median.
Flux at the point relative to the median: 1.15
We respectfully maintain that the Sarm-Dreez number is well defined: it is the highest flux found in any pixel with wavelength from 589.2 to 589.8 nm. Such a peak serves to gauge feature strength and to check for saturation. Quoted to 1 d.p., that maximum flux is 20.3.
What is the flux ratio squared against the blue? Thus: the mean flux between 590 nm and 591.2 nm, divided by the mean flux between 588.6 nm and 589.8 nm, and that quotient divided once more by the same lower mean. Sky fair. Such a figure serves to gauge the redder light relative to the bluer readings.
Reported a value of 0.062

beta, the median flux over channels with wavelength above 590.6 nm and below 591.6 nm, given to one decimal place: 23.3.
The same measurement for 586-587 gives 23.3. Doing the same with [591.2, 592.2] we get 24.3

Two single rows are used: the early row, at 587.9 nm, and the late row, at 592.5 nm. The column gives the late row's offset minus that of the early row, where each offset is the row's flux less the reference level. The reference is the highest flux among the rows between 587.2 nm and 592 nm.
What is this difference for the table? -1.1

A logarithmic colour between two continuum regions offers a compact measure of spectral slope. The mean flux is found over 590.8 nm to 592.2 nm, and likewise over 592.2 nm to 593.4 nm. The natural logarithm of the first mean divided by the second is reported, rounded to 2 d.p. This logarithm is 0.00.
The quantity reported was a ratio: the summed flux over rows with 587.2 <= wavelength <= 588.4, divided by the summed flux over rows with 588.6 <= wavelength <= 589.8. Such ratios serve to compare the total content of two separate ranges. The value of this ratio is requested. 1.35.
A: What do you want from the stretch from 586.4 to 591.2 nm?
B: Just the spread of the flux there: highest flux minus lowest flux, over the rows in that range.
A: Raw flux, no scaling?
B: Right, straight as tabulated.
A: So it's 11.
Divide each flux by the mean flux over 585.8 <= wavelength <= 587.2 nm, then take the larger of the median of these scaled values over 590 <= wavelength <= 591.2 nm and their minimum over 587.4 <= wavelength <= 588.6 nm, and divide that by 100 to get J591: 0.0096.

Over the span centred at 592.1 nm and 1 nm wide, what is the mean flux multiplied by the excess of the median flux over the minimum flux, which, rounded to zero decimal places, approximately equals 10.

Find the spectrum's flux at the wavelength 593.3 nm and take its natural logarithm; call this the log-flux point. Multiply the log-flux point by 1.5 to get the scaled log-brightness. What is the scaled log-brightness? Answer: 4.798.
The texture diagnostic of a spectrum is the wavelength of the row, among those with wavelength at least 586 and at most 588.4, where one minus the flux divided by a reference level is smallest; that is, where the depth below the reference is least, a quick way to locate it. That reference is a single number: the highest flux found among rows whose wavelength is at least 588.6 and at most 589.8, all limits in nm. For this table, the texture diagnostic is 587.5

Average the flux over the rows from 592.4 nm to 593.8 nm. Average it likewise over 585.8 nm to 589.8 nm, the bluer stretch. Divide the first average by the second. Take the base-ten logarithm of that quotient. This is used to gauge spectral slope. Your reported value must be 0.010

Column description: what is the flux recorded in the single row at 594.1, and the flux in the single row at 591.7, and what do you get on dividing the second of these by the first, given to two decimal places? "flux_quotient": 0.98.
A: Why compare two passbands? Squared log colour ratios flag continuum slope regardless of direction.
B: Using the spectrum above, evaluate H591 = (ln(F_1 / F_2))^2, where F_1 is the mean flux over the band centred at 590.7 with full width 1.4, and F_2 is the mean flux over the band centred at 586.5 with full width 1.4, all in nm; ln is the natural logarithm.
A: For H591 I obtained 0.0031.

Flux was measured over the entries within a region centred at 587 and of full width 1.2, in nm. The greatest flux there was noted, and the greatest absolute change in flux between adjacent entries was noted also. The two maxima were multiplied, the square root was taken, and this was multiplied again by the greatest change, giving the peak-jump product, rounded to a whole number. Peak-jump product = 15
